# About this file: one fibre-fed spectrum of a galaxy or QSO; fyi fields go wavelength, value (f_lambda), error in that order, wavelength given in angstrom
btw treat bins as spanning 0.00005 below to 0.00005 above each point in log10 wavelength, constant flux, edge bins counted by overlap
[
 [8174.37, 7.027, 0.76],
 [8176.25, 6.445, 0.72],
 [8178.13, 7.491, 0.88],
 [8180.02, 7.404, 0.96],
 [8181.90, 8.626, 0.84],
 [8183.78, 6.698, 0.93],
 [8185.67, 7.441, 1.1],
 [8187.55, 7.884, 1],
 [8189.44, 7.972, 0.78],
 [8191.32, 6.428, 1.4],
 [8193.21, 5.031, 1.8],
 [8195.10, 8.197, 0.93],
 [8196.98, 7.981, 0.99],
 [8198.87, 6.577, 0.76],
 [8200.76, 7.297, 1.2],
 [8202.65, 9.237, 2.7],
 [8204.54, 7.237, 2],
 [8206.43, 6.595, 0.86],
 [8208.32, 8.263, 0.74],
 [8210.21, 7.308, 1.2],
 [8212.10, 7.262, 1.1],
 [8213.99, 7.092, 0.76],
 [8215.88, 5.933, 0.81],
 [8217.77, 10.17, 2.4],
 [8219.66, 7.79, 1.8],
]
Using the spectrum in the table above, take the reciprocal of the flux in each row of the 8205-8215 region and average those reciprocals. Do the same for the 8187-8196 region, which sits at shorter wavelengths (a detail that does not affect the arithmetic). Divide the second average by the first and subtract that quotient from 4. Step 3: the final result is 2.94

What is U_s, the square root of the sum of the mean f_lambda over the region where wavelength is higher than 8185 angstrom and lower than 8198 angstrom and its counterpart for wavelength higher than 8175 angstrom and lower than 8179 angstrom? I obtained 3.77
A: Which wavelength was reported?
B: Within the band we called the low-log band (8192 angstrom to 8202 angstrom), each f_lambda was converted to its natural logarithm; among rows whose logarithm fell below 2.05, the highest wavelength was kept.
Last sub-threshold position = 8200.76 angstrom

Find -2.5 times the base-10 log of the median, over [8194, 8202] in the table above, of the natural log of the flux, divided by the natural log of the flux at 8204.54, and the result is -0.029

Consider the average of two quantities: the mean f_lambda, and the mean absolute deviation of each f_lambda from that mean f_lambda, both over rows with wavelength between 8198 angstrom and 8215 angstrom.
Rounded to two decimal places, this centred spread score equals 4.01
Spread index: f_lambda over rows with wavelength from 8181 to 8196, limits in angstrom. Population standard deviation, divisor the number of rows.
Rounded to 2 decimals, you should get 1.10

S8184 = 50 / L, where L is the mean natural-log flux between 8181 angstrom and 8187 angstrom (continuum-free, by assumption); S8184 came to 24.7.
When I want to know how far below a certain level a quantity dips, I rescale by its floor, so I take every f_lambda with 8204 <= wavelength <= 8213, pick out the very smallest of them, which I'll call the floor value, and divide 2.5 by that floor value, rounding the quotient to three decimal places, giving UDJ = 0.379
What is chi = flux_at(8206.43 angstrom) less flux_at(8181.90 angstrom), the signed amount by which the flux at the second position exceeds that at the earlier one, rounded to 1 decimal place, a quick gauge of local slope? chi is -2.0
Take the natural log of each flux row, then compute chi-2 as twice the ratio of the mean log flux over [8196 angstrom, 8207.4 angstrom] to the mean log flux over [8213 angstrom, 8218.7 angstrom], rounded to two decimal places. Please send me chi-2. 1.99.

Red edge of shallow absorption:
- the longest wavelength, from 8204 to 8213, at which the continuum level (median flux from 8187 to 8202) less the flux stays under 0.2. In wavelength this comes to 8208.32 angstrom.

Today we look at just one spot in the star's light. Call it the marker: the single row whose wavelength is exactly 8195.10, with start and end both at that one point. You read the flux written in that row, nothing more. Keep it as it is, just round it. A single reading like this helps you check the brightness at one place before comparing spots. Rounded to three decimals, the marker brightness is 8.197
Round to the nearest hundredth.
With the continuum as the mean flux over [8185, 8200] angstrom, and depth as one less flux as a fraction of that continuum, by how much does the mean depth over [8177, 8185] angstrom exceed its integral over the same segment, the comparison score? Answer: 0.33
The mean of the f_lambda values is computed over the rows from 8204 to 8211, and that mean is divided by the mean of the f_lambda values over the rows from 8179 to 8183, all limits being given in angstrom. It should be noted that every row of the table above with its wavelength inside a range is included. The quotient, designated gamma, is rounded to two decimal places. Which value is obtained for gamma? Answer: 0.92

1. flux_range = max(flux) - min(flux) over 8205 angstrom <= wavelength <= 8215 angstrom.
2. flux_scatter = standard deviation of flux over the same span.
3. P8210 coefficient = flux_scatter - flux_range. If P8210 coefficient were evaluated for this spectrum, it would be -1.1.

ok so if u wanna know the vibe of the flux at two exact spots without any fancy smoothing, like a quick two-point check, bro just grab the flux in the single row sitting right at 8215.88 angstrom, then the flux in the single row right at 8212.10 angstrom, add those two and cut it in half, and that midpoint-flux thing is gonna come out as 6.6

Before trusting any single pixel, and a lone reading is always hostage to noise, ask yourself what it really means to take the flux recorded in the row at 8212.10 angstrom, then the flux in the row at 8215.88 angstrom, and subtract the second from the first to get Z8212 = 1.3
